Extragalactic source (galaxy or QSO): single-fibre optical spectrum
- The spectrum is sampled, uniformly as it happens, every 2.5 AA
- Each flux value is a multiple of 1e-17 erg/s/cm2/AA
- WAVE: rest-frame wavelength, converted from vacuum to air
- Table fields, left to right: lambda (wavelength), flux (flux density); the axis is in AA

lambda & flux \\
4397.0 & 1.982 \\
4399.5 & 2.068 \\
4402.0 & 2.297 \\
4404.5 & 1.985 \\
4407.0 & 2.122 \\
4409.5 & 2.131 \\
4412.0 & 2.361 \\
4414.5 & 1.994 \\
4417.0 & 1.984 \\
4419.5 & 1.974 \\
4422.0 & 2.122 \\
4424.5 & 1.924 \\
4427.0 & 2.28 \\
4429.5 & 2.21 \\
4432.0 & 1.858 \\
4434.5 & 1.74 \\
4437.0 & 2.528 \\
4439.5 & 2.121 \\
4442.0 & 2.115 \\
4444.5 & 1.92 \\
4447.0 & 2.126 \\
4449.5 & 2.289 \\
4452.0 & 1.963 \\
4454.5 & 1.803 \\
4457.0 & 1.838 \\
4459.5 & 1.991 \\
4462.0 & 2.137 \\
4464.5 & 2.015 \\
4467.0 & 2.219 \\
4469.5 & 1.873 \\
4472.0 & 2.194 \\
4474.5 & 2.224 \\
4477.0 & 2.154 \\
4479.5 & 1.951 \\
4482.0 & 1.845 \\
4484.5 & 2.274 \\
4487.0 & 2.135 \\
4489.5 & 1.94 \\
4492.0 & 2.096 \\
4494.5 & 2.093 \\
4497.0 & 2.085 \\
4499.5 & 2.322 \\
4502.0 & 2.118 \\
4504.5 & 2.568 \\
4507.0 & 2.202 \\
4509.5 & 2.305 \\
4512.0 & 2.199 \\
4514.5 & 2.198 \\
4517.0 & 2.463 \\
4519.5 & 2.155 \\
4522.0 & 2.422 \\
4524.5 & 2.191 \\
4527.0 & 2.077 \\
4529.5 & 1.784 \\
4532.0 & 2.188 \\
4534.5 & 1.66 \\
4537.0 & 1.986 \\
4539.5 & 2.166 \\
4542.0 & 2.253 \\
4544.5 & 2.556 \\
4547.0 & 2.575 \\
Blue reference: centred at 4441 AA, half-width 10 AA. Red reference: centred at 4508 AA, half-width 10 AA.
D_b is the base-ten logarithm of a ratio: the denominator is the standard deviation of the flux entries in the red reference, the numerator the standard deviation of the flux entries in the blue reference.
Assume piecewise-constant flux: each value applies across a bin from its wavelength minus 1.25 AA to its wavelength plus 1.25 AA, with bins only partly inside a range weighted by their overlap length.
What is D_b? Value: 0.22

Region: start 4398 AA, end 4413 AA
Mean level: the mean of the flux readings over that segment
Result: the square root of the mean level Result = 1.47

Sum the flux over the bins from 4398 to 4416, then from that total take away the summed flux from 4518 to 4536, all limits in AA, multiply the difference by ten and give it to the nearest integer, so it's 5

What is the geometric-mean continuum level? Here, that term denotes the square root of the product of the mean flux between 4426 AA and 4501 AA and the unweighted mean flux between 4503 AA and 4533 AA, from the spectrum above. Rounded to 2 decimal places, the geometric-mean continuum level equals 2.15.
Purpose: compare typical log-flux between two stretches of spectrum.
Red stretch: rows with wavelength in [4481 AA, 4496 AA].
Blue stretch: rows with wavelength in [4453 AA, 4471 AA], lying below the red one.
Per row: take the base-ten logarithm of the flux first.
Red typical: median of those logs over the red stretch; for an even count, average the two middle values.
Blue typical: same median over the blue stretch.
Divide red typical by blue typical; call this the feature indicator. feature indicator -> 1.07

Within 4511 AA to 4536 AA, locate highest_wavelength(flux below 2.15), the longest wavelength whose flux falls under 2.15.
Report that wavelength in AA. 4534.5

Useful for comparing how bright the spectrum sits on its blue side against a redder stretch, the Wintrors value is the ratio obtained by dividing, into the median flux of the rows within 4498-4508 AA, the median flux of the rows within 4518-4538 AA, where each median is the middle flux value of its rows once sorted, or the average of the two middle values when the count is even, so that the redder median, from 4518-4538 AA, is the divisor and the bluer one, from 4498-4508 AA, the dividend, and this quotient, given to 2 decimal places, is 1.07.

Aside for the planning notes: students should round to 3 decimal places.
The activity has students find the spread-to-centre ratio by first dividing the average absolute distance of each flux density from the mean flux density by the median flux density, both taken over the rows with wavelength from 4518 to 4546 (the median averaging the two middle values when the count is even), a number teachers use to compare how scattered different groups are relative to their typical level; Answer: 0.085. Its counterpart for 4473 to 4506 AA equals 0.062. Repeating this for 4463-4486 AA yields 0.067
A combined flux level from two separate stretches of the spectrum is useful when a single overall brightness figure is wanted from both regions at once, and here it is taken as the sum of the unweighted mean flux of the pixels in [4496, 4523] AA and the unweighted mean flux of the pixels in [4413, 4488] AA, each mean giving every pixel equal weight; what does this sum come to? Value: 4.34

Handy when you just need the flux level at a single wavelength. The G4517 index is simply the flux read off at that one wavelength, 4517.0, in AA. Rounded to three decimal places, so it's 2.463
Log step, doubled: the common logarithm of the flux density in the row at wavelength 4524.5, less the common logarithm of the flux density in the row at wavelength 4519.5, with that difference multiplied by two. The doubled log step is 0.014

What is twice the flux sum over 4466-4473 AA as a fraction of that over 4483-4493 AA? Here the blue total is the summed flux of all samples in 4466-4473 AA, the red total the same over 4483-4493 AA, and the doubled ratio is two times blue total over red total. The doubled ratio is 1.5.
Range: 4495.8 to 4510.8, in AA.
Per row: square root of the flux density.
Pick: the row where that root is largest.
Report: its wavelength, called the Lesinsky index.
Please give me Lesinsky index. 4504.5 AA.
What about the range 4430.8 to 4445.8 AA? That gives 4437.0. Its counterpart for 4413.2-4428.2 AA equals 4427.0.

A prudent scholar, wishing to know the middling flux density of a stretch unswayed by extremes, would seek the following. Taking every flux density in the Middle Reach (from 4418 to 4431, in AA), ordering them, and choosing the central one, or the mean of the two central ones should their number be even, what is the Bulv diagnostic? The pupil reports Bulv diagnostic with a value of 2.12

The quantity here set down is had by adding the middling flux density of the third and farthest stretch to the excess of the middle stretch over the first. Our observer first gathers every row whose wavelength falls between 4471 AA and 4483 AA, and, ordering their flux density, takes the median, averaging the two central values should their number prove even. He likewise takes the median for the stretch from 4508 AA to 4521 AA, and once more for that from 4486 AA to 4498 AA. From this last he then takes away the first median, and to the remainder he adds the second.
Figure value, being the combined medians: 2.14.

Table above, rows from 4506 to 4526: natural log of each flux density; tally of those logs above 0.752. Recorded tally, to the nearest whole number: 8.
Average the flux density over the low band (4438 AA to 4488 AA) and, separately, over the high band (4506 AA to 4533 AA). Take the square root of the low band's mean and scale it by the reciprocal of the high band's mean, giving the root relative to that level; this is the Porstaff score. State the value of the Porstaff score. 0.653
